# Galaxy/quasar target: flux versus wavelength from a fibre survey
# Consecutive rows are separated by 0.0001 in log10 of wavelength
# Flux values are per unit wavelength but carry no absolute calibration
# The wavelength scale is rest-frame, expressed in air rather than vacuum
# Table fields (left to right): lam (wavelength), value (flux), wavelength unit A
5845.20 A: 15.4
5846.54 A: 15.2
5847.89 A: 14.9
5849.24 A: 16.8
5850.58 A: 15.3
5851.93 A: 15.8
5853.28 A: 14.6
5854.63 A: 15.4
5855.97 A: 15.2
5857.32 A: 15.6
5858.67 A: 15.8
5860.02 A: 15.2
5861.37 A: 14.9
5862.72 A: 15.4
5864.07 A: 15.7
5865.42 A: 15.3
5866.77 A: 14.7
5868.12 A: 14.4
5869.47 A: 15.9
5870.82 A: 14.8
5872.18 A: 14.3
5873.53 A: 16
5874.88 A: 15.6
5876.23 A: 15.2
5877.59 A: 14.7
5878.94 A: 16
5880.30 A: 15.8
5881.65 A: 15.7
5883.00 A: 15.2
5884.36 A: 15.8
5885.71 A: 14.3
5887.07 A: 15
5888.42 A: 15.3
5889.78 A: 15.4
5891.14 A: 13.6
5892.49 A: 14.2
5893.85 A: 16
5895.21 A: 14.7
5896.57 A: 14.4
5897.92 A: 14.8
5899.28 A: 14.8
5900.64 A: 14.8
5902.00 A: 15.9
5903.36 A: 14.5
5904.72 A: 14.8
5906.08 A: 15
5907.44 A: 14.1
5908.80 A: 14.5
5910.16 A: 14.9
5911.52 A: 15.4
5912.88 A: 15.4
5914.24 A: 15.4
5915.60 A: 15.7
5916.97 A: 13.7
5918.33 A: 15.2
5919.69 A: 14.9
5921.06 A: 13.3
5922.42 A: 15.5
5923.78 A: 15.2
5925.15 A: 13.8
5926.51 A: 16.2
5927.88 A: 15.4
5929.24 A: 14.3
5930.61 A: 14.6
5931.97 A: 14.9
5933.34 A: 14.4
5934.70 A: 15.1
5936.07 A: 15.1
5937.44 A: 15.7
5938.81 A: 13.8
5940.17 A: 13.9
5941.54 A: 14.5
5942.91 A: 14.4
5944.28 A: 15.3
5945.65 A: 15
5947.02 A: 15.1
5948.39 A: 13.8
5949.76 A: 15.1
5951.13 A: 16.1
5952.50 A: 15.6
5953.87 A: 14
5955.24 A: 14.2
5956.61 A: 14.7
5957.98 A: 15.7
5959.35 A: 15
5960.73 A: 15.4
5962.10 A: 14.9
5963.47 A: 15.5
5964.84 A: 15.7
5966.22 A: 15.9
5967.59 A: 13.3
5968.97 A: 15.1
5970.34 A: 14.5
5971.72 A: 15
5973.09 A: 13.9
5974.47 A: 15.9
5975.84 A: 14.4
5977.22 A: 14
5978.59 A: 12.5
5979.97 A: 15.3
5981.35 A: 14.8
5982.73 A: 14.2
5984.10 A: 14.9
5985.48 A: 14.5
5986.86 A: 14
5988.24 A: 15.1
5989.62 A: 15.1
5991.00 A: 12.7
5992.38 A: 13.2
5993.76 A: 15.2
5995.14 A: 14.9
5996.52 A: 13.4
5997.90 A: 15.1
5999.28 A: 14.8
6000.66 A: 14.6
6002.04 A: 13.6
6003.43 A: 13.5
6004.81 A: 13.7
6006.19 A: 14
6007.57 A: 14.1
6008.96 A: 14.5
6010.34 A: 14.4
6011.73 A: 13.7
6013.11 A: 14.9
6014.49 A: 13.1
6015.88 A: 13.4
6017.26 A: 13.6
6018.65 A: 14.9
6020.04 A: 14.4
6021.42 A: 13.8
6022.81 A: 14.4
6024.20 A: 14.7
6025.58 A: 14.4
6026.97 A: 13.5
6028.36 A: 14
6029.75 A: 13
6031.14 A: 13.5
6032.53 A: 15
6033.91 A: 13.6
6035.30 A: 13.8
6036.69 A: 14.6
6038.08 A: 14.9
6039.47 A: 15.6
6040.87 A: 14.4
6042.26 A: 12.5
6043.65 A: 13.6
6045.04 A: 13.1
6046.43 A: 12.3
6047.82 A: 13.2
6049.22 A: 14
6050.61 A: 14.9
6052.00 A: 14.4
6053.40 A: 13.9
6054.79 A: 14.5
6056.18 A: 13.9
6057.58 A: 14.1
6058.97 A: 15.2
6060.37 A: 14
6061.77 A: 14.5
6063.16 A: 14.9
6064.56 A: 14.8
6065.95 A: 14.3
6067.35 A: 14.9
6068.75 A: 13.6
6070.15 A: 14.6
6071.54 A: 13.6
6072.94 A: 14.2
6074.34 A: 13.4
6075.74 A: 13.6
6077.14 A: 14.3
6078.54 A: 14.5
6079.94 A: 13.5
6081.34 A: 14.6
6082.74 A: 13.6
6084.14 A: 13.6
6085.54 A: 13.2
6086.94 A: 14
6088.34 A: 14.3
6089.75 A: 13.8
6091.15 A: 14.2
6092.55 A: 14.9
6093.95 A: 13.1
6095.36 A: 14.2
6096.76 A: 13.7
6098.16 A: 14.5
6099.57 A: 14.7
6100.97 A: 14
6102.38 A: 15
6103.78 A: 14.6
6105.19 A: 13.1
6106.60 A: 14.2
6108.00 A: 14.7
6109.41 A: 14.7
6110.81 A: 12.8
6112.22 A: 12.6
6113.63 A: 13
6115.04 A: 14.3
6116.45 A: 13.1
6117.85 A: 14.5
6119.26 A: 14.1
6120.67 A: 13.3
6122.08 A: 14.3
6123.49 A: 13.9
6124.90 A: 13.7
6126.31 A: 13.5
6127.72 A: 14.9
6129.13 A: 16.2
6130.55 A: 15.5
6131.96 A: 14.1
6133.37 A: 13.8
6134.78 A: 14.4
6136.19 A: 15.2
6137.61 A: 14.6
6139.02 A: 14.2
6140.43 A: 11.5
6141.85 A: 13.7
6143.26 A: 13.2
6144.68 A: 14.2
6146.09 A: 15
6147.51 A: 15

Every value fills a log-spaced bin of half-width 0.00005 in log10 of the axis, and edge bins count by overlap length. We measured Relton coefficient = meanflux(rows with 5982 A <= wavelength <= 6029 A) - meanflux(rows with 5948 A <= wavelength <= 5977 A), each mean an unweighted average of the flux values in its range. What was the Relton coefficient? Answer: -0.75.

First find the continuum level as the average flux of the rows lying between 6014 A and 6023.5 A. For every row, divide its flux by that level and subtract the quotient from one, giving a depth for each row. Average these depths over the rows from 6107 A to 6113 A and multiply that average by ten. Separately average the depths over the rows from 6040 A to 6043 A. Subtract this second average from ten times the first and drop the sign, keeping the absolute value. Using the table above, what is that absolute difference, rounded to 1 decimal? 0.1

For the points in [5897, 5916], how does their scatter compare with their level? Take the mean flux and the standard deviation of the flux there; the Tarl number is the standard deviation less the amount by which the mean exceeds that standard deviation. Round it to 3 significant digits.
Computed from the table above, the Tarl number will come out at -14.0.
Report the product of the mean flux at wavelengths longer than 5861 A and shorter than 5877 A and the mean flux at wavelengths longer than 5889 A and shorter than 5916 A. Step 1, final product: 226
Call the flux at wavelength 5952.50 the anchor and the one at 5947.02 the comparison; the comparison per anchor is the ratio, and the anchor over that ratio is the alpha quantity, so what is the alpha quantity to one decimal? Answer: 16.1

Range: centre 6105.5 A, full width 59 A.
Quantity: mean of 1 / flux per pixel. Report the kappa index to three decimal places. 0.071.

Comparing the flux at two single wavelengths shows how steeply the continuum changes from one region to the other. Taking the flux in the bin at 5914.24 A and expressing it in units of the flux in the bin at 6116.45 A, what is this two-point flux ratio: 1.18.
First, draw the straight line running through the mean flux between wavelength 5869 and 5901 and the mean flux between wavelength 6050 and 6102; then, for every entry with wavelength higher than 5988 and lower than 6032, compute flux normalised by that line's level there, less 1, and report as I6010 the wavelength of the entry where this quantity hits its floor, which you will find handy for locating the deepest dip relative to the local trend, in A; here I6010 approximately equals 5991.00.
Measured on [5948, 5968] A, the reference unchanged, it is 5967.59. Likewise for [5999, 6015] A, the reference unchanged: 6014.49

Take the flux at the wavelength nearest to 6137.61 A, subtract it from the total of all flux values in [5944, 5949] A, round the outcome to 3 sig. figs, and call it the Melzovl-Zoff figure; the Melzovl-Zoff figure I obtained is 44.6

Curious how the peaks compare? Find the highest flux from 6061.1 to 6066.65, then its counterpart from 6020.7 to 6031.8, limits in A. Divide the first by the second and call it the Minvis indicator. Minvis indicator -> 1.01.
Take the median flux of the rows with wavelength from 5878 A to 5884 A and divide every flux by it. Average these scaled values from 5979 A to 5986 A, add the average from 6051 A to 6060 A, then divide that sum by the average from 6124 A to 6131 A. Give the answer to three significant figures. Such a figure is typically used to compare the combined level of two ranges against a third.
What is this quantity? 1.97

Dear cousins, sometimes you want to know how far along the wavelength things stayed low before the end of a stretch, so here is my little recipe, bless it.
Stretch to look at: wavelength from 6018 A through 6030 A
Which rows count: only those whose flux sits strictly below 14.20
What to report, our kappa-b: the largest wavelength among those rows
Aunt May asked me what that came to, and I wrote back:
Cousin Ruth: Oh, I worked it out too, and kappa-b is 6029.75 A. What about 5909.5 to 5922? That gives 5921.06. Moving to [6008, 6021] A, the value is 6017.26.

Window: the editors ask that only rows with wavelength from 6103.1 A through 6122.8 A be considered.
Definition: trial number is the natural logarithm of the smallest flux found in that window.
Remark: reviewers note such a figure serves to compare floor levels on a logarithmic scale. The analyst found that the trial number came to 2.53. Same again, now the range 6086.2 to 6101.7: 2.57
